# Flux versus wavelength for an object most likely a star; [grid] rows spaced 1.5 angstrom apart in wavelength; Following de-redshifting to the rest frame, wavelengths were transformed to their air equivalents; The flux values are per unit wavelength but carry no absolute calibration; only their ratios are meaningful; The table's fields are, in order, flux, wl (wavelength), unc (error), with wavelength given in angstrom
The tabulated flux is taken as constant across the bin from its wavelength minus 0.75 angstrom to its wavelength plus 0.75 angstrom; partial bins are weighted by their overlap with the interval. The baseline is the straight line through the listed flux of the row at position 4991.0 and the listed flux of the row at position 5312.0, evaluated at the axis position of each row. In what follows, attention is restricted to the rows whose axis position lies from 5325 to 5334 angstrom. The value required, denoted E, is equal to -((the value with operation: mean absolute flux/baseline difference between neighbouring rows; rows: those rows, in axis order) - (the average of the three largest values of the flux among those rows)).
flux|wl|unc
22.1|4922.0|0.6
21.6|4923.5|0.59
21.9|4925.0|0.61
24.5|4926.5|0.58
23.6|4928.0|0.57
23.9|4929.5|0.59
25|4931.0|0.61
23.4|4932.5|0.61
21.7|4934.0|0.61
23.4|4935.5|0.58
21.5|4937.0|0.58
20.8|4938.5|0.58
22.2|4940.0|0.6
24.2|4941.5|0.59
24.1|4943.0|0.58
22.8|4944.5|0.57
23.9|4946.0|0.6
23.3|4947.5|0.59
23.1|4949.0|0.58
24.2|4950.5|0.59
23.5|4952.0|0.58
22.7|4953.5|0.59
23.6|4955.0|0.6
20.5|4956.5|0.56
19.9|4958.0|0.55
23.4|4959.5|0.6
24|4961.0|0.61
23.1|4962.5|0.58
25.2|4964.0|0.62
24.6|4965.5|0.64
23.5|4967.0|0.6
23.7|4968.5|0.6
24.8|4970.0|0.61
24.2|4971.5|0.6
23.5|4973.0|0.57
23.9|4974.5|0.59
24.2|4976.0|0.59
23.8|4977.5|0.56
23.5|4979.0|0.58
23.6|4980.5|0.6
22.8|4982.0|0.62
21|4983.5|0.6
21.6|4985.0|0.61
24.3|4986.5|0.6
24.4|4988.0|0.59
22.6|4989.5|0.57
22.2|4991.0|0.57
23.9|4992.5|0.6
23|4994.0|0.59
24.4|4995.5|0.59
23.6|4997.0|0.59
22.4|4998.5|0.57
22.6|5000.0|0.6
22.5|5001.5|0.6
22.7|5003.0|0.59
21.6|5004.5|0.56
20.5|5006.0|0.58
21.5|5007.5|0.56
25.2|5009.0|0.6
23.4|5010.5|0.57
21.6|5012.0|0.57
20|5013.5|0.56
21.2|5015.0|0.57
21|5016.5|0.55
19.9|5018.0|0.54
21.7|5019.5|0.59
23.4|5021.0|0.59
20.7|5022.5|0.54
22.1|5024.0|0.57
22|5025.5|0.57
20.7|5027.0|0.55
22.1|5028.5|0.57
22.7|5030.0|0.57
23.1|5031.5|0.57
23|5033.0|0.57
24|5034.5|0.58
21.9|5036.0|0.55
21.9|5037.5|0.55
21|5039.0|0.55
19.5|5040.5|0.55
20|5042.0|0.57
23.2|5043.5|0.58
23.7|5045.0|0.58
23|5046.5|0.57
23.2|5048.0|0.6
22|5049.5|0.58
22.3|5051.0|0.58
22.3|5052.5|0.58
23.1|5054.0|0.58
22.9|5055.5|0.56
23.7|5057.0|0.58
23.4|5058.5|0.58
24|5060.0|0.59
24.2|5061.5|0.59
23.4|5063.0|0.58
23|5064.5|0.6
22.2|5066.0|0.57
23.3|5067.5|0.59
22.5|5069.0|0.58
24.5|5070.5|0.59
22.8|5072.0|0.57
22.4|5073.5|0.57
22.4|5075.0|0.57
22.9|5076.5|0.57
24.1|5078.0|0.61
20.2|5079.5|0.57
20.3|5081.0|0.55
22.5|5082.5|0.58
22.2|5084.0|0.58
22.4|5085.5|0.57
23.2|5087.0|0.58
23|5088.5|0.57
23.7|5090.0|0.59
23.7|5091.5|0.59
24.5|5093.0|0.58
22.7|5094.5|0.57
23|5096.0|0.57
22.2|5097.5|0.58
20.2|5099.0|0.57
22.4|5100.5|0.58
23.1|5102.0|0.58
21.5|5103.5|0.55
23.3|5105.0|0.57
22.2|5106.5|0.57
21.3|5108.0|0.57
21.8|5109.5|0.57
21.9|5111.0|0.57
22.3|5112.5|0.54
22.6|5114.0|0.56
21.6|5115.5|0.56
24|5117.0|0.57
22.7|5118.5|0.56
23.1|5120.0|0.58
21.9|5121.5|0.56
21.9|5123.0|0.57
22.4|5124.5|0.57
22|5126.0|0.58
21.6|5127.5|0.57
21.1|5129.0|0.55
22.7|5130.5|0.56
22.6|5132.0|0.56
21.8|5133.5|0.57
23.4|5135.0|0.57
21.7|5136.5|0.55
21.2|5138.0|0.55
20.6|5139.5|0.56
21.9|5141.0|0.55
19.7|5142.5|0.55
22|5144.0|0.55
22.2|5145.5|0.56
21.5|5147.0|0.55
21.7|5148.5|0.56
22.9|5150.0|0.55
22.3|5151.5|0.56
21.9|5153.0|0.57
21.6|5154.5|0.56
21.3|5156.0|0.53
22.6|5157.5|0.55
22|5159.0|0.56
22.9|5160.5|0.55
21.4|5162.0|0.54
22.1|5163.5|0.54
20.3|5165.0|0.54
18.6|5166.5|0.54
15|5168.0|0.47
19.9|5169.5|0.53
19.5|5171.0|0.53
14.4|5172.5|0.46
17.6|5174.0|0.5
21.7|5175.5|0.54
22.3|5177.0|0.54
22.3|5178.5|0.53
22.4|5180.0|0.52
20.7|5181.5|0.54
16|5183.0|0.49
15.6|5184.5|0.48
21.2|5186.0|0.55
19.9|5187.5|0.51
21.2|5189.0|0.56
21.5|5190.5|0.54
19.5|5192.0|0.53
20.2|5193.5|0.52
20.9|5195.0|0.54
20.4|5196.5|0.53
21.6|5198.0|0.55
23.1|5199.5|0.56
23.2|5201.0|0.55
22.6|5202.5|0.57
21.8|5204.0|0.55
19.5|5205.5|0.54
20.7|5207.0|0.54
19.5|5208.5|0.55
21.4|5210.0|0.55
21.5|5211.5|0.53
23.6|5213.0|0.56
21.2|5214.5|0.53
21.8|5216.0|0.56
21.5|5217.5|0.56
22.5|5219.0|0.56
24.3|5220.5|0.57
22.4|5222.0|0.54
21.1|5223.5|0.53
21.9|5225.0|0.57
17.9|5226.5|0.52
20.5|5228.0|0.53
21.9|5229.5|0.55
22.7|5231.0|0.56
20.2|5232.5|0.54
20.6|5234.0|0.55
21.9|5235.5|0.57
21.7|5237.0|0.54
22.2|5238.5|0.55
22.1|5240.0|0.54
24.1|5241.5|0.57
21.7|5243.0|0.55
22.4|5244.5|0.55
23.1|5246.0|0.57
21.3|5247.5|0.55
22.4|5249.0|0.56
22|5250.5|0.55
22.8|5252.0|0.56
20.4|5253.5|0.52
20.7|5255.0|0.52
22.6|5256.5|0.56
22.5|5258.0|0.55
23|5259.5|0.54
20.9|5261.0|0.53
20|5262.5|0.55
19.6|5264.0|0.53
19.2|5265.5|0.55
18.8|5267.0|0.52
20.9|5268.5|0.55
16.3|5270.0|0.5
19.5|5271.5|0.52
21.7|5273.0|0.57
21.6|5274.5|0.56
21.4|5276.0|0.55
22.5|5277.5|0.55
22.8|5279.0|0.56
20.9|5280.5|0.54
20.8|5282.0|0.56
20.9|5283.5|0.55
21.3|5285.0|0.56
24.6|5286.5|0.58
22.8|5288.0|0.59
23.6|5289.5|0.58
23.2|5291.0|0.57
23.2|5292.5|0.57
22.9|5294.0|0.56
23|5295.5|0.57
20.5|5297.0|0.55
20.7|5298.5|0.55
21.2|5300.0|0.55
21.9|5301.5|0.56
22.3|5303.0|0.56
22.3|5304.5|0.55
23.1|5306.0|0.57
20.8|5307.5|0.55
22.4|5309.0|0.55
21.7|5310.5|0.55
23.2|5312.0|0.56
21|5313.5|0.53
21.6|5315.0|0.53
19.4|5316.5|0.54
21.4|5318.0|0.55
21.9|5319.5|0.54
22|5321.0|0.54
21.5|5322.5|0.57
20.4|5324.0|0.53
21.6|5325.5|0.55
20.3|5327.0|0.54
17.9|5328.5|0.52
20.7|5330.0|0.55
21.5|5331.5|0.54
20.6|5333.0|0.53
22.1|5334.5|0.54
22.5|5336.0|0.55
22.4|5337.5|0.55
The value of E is 21.2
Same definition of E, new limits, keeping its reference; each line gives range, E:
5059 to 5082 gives 24.2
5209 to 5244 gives 23.9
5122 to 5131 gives 22.3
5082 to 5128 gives 24.0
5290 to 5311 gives 23.1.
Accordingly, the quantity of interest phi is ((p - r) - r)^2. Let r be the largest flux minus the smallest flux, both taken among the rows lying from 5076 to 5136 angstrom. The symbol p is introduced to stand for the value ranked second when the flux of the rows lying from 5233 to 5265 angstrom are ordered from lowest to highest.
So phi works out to 130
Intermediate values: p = 20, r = 4.3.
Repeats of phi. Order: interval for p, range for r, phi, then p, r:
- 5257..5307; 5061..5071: 202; 18.8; 2.3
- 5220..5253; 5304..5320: 159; 20.2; 3.8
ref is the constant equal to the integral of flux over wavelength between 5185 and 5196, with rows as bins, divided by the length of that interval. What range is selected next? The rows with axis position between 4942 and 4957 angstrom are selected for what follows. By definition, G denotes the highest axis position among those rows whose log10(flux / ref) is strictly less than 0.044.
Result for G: 4956.5 angstrom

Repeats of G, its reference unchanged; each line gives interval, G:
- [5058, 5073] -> 5069.0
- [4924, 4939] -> 4938.5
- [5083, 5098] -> 5097.5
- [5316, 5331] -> 5330.0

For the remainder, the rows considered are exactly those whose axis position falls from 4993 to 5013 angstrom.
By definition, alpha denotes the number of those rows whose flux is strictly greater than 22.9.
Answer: 5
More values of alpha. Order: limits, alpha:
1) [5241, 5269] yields 3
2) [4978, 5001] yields 8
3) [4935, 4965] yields 13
